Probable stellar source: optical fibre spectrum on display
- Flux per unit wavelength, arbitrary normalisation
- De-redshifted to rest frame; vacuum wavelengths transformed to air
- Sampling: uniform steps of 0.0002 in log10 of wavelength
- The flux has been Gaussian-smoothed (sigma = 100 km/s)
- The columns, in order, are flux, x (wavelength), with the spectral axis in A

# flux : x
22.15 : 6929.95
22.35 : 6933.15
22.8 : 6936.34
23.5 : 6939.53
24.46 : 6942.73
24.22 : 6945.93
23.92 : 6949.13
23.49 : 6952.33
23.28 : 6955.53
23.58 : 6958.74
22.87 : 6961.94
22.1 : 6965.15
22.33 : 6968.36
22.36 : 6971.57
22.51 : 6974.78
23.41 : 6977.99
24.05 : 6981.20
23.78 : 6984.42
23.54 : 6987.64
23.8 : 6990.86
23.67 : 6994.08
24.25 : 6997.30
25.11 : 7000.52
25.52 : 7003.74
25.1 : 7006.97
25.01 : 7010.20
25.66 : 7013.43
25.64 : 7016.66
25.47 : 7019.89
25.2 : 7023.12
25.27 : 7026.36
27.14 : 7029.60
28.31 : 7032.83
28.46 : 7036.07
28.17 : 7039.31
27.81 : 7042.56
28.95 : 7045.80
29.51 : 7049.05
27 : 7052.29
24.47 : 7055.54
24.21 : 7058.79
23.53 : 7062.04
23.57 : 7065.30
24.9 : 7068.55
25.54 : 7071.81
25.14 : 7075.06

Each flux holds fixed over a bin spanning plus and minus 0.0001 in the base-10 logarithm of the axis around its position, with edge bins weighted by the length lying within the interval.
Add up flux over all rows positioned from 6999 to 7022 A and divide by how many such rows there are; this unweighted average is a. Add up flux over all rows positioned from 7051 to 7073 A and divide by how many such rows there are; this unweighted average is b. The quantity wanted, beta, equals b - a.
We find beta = -0.6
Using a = 25.4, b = 24.7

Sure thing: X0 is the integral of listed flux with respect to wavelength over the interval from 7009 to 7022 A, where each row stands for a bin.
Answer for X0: 331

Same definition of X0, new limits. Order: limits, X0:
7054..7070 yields 386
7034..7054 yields 566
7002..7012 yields 252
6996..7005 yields 225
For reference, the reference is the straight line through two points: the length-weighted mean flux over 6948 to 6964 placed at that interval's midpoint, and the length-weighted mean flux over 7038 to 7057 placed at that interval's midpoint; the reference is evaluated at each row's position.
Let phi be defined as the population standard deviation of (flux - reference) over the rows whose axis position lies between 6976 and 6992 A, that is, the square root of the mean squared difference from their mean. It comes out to 0.3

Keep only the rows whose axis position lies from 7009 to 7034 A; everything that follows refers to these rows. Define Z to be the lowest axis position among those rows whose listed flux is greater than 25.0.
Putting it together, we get 7010.20 A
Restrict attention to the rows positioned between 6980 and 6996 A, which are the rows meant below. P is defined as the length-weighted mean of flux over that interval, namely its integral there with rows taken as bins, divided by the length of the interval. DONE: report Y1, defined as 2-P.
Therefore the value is -21.8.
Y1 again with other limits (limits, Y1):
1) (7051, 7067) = -22.5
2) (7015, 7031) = -23.7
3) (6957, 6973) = -20.6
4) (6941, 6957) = -21.9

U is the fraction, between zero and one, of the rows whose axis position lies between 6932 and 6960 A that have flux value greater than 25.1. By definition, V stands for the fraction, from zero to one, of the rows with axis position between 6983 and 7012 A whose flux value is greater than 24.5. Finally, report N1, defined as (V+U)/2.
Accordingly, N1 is 0.2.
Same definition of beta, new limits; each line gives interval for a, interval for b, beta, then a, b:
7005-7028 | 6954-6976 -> -2.6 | 25.3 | 22.7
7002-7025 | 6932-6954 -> -1.8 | 25.4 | 23.5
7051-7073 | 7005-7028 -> 0.6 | 24.7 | 25.3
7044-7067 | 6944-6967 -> -2.5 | 25.9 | 23.4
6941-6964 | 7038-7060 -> 3.5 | 23.7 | 27.2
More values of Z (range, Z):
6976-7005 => 7000.52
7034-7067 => 7036.07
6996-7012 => 7000.52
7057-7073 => 7071.81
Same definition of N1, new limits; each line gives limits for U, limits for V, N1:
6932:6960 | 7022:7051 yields 0.5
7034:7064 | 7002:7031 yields 0.8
